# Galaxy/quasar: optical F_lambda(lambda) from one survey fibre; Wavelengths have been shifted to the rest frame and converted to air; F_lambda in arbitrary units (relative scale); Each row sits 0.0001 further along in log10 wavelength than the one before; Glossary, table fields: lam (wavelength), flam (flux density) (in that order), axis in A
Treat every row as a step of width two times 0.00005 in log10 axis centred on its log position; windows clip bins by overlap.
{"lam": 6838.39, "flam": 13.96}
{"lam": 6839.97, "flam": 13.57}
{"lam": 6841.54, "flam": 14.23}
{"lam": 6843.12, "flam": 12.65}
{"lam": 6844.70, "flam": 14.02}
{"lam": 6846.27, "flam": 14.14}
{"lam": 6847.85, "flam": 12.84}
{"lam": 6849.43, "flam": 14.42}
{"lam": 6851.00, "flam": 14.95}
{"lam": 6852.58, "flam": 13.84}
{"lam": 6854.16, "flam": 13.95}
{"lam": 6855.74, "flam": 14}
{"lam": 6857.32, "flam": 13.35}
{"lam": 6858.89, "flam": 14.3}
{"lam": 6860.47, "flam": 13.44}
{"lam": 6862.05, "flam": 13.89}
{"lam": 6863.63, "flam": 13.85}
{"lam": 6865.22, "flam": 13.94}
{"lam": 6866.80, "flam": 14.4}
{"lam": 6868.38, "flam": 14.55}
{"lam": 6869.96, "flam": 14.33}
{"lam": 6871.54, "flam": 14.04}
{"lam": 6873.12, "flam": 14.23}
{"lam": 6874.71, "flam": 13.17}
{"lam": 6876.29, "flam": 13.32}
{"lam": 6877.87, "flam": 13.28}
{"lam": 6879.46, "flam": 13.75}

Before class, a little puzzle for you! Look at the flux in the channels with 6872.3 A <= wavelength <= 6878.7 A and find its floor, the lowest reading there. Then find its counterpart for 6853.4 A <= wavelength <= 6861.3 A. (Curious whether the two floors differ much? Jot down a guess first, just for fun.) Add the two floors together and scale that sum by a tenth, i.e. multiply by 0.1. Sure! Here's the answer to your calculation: 2.65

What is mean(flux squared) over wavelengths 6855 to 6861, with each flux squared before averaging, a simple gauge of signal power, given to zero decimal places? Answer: 190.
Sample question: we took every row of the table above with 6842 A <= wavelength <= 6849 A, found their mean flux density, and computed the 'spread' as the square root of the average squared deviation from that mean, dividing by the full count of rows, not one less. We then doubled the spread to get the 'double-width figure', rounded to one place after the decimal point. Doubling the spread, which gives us 1.3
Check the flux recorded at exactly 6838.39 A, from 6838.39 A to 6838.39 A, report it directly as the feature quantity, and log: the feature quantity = 13.96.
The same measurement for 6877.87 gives 13.28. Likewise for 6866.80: 14.4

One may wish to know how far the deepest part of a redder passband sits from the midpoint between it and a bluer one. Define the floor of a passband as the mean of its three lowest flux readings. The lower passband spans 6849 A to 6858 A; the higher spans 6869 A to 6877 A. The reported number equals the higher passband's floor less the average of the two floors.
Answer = -0.10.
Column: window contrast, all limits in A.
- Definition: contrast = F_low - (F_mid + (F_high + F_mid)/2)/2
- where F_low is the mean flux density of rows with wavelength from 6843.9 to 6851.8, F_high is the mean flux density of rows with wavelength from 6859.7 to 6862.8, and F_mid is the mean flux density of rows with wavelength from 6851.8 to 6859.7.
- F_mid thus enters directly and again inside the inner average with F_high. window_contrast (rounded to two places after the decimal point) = 0.24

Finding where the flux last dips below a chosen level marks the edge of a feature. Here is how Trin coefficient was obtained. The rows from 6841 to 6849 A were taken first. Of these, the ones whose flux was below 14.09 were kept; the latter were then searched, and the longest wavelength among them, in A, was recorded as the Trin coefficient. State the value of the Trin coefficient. 6847.85 A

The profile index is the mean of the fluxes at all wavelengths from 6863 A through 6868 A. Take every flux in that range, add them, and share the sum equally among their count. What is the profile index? 14.1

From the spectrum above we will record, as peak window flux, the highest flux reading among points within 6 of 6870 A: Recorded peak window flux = 14.55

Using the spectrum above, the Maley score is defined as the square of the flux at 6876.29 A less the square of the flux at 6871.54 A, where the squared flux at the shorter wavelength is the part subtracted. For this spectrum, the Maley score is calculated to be -20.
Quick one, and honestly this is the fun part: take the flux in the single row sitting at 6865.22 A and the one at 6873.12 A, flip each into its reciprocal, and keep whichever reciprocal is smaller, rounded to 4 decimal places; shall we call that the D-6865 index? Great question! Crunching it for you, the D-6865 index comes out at 0.0703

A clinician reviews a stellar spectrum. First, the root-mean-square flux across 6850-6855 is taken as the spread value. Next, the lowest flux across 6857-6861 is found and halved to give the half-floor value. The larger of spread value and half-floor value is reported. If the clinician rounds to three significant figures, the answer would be 14.3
